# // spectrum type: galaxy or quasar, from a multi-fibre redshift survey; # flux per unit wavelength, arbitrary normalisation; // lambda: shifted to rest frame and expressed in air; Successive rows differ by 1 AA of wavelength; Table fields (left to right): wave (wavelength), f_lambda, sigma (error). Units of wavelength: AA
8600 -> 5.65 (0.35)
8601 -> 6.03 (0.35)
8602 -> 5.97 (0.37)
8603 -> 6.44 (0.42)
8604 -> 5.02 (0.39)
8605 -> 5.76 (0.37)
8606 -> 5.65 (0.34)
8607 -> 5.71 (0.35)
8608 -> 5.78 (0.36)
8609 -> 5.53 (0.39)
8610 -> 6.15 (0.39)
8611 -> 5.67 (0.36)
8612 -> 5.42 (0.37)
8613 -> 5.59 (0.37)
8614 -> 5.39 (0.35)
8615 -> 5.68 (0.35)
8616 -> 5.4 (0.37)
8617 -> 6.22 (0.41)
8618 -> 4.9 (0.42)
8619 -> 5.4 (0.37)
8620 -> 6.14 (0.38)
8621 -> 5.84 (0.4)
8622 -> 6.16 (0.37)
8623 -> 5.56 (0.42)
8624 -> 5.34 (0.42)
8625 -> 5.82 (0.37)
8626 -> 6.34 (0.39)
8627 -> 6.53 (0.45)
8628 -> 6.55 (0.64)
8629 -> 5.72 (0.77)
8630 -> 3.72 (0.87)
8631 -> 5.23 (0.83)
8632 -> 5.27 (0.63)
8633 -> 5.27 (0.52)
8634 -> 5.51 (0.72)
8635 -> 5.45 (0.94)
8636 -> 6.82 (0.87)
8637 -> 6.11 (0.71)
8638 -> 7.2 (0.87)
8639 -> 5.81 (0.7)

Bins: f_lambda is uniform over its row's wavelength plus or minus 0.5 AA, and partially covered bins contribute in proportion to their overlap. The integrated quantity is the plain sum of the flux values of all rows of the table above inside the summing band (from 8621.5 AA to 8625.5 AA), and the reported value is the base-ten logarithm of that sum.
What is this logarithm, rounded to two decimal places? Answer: 1.36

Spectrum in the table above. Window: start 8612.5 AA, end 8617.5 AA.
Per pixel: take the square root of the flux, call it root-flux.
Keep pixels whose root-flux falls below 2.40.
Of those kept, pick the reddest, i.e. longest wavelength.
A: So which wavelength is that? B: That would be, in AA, 8616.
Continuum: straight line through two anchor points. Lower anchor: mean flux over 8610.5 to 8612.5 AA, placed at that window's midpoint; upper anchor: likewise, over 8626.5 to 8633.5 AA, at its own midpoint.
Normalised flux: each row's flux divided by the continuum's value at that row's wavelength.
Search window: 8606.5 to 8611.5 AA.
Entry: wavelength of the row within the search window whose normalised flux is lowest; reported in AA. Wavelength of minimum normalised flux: 8609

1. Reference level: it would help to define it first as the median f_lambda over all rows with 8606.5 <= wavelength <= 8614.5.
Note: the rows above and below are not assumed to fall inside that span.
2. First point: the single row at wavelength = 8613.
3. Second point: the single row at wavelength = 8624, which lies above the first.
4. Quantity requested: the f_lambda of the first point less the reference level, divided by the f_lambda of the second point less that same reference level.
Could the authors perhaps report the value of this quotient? 0.1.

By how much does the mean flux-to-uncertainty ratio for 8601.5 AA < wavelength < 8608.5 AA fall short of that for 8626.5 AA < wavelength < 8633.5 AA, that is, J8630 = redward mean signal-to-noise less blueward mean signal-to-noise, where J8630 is -6.8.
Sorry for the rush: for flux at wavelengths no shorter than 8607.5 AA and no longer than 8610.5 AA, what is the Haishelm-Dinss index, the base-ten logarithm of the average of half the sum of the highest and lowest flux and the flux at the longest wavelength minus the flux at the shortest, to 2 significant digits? 0.49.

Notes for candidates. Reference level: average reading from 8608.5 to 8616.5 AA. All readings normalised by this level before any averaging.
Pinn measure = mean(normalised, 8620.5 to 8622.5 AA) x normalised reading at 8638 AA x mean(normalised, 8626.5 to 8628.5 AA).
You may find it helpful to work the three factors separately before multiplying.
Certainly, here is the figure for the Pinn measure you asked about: 1.6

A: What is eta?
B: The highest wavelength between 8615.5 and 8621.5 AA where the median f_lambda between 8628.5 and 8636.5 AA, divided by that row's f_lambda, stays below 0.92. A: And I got 8621 AA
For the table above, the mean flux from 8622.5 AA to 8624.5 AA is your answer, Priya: 5.45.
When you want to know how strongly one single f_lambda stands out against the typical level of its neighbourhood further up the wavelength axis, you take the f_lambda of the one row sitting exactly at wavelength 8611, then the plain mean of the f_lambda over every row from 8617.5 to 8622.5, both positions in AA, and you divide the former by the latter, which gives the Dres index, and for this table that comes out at 1.00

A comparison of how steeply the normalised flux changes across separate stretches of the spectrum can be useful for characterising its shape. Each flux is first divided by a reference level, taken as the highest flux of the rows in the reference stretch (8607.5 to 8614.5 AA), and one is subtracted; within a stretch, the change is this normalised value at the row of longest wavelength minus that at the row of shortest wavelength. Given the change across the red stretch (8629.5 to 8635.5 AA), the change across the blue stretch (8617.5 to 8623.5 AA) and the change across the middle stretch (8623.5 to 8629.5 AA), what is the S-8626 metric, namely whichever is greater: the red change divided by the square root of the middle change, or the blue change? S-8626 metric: 1.1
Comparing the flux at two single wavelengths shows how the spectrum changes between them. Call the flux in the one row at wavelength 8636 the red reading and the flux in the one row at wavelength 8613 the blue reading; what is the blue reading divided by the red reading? 0.82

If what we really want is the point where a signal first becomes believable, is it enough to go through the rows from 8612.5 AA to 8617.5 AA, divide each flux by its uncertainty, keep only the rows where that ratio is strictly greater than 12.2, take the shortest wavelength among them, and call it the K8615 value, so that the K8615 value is 8613 AA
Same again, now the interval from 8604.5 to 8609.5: 8605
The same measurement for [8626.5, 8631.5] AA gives 8627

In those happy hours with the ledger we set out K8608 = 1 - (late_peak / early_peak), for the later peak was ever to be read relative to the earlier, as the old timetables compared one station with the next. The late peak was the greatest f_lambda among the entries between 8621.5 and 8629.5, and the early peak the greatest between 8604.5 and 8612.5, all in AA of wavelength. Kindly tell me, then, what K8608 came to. -0.065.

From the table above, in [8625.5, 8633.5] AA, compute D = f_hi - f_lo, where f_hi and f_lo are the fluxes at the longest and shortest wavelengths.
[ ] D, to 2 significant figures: -1.1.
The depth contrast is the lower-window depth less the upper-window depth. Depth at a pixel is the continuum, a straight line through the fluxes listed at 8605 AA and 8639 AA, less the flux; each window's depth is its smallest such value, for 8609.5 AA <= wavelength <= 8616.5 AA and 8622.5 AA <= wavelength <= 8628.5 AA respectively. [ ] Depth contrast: 0.4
